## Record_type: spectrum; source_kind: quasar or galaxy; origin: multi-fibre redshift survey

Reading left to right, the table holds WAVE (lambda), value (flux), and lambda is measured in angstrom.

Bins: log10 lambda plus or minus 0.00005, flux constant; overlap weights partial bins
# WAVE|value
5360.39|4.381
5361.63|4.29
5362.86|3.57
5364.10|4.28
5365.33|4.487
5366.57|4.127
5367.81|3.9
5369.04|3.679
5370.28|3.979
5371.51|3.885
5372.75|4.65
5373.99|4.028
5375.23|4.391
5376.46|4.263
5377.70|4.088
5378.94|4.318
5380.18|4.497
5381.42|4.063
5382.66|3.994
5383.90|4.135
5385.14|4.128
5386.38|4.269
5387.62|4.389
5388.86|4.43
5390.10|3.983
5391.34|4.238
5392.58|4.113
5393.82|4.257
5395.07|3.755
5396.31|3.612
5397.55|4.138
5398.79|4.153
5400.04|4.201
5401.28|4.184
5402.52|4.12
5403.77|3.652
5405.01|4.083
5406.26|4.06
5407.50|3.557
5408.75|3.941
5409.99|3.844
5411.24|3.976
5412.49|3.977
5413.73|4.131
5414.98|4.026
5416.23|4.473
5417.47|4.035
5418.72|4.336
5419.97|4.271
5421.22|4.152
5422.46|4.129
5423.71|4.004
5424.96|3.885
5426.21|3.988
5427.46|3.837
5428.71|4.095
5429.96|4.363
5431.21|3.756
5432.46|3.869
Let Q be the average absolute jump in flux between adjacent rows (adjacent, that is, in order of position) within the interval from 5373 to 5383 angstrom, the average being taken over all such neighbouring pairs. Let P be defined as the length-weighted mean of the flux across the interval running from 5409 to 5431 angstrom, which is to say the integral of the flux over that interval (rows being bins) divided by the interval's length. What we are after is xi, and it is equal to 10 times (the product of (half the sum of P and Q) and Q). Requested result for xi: 4.9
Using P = 4.08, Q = 0.23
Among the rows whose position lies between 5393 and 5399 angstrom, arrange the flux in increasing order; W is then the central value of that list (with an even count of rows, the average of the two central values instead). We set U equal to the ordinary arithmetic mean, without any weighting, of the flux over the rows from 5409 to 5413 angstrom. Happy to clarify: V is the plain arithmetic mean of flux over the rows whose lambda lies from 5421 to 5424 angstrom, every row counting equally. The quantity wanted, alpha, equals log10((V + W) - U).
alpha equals 0.634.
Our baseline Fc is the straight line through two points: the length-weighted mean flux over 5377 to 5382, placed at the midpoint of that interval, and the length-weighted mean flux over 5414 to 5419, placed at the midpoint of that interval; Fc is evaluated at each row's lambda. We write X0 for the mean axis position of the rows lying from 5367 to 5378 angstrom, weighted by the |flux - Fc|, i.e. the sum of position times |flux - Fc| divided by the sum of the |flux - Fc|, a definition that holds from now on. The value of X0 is 5371.4 angstrom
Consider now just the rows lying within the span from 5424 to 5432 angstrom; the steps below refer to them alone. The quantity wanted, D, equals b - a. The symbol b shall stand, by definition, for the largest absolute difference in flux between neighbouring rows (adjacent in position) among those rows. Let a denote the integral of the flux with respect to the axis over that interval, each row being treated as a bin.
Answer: -31.3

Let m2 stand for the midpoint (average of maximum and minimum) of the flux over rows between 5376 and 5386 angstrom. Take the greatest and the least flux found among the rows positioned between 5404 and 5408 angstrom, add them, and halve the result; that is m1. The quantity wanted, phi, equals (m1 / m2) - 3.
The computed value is -2.10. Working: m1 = 3.82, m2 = 4.2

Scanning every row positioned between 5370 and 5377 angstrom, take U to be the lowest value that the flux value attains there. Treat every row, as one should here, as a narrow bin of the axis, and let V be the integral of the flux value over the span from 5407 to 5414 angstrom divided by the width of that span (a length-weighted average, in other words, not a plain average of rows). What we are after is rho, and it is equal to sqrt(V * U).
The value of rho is 3.89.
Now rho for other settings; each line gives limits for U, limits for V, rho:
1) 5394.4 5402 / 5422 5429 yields 3.79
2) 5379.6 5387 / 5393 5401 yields 4.01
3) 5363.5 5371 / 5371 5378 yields 3.94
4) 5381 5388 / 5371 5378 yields 4.11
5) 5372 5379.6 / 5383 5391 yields 4.12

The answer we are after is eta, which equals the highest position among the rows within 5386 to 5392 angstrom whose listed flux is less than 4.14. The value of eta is 5390.10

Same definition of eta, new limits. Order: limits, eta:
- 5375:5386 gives 5385.14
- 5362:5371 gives 5370.28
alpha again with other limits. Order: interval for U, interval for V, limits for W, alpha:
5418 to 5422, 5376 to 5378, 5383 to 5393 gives 0.614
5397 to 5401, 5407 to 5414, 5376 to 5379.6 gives 0.602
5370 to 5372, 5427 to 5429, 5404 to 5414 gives 0.603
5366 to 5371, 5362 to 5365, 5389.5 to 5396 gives 0.615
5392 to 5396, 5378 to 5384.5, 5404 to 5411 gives 0.613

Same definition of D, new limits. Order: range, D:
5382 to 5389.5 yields -31.5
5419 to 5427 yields -32.5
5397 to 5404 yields -28.2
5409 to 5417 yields -32.1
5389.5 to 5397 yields -29.5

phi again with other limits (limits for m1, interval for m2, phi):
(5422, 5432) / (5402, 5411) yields -1.94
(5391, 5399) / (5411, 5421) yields -2.07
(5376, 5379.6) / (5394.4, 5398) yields -1.92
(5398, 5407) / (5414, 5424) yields -2.07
